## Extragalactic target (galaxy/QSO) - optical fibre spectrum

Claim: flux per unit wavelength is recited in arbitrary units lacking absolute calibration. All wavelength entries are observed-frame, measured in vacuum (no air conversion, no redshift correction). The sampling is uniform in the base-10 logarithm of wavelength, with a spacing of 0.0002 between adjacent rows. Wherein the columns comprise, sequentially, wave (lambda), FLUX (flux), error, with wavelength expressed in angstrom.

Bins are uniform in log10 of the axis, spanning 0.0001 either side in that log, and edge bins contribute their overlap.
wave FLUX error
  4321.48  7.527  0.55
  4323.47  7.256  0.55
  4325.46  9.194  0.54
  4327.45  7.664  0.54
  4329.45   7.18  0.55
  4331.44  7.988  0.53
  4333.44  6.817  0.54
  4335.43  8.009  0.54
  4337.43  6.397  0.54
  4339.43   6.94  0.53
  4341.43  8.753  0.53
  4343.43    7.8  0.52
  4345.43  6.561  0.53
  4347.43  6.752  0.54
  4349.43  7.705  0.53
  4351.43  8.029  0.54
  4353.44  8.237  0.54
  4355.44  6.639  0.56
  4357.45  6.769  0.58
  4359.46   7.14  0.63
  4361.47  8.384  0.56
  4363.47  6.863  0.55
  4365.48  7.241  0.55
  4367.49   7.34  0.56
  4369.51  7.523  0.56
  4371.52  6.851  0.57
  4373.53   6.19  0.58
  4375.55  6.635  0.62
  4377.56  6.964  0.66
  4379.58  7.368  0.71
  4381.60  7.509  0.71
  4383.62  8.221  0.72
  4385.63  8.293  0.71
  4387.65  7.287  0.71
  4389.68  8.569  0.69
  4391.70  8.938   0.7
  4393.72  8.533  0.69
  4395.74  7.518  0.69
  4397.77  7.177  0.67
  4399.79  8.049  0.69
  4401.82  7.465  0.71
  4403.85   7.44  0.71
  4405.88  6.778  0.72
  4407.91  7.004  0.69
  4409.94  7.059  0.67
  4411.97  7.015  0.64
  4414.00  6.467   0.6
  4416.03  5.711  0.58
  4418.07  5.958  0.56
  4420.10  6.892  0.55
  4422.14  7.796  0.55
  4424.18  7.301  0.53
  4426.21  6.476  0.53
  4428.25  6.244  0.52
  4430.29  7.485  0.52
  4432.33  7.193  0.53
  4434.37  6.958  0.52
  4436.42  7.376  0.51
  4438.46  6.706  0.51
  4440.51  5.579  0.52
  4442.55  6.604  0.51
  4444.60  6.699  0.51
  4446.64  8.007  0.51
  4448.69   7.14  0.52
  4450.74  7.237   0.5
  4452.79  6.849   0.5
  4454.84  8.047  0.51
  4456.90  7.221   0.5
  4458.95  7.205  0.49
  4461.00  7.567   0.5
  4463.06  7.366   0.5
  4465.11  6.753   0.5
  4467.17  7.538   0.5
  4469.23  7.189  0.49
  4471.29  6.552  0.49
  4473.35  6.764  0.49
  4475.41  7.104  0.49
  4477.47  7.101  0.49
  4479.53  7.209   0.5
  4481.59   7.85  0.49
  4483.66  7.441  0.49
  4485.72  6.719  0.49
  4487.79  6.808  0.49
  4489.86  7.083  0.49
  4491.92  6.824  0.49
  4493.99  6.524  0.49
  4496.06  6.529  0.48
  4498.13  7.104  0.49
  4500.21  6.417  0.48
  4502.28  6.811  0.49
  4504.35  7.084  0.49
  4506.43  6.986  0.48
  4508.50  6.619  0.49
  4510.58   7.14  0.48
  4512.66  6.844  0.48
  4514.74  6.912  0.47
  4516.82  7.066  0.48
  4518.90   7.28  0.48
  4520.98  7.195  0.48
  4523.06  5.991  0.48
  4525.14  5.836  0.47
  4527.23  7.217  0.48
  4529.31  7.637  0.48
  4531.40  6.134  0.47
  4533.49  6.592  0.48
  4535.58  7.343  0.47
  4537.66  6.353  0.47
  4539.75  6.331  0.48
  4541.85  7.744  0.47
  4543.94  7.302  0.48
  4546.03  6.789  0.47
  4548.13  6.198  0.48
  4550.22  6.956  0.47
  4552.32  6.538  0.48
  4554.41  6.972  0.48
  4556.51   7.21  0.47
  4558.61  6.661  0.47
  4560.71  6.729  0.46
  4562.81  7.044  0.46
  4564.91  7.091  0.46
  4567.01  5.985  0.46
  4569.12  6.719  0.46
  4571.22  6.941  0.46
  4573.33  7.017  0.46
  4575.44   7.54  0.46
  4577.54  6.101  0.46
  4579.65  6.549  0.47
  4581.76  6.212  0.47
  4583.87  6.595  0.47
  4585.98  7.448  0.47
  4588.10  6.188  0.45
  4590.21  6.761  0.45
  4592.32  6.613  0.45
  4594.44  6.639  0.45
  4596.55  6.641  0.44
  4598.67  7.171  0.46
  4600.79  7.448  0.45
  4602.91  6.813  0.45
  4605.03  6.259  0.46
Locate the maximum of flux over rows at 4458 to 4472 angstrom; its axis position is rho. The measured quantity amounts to 4461.00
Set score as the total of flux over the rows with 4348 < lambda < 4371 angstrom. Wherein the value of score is 81.9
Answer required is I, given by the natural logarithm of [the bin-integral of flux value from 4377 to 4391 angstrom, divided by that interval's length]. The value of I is 2.05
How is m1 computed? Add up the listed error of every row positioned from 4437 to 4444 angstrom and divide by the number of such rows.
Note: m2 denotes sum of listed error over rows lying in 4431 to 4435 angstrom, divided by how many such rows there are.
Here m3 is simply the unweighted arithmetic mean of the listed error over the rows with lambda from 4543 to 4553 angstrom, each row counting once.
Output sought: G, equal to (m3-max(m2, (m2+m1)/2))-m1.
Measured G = -0.56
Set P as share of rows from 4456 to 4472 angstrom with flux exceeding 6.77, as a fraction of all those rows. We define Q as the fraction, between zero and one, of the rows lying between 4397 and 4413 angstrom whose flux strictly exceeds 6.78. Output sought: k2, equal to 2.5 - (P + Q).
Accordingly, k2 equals 0.9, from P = 0.75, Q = 0.9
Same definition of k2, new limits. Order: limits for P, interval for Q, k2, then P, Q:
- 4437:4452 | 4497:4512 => 1.4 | 0.43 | 0.7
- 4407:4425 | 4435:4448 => 1.5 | 0.67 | 0.3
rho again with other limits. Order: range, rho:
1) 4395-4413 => 4399.79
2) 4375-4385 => 4383.62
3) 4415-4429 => 4422.14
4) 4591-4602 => 4600.79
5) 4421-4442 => 4422.14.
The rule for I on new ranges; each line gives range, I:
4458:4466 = 1.98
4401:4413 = 1.96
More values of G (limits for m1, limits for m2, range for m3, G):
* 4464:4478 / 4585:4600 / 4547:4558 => -0.49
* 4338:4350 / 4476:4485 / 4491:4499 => -0.55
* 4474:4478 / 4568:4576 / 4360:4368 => -0.41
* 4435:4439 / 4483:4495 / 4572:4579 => -0.55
